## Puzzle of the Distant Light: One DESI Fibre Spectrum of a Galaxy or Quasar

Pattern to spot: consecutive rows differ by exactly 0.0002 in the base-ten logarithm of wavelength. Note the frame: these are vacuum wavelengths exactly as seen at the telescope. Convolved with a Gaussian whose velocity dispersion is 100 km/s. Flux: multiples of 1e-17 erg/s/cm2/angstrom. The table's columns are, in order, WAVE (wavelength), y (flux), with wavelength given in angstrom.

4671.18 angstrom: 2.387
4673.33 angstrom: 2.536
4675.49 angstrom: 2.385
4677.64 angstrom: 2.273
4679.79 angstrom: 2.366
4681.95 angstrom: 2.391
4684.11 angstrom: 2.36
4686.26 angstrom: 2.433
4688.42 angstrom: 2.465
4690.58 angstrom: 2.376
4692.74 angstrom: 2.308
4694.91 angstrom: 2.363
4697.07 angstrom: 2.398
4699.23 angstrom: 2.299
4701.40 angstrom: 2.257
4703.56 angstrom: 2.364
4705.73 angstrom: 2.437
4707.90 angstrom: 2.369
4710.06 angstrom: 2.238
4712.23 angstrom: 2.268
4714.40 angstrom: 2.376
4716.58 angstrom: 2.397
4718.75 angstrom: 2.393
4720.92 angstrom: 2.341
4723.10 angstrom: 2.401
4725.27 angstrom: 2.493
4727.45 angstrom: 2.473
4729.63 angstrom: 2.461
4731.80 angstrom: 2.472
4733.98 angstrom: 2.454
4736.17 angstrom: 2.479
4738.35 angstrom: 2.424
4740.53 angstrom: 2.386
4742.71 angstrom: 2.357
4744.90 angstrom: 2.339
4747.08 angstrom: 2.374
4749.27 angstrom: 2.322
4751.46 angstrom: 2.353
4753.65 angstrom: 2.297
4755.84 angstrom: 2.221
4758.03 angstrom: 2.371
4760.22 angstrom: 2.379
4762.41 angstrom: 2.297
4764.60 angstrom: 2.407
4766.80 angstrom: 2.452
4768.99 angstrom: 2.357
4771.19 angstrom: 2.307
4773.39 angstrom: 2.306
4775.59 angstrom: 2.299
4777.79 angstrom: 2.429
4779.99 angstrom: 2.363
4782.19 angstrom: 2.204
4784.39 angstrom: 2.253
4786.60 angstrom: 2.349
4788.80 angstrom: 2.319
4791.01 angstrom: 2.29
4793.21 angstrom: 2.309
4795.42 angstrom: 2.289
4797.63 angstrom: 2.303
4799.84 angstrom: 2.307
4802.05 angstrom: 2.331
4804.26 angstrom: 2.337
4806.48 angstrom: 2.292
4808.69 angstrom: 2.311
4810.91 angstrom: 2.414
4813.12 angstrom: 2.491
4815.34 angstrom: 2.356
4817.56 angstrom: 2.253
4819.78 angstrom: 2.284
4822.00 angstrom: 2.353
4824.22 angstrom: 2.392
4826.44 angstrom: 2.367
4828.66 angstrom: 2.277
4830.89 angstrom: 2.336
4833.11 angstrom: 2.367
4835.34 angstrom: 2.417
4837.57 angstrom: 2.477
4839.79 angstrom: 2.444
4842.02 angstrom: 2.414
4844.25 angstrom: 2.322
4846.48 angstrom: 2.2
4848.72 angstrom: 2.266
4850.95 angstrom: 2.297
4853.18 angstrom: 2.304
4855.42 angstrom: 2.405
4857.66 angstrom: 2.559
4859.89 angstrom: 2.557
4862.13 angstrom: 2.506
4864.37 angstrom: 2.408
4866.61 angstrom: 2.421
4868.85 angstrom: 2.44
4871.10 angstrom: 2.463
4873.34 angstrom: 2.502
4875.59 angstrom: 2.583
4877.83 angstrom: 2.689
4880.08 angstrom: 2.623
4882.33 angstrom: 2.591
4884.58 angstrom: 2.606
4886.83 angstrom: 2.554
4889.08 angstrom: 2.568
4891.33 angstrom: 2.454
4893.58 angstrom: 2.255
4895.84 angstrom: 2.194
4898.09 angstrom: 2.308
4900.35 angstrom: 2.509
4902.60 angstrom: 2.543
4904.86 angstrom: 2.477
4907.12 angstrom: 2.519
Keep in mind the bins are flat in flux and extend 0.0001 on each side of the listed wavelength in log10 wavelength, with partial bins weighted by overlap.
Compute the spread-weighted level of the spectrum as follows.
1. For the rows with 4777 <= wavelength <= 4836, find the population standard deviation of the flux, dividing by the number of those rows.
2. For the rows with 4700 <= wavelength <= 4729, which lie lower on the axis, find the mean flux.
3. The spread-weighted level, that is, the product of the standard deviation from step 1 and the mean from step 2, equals 0.14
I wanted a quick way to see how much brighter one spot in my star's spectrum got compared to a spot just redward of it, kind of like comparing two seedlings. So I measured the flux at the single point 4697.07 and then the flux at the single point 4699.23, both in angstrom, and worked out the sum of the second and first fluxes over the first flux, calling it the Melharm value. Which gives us 1.96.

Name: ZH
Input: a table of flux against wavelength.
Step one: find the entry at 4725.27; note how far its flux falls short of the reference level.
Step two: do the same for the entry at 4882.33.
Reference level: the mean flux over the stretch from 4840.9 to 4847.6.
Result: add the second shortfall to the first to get -0.46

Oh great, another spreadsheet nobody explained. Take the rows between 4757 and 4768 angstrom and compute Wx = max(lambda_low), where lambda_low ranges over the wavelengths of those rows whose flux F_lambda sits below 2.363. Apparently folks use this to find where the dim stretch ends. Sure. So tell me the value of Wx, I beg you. 4762.41 angstrom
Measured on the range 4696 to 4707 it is 4701.40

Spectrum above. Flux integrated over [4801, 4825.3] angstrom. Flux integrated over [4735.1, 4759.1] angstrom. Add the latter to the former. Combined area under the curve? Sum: 114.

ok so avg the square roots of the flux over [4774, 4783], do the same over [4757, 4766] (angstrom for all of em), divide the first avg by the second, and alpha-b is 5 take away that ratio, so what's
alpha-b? 4.009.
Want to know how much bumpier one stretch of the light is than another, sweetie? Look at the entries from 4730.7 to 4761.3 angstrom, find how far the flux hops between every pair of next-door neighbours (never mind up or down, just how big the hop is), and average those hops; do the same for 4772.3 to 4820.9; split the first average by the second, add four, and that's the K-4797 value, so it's 4.8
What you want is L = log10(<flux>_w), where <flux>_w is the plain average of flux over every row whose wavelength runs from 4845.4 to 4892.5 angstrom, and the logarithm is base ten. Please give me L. 0.394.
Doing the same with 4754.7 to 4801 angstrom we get 0.366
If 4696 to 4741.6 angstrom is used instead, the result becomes 0.378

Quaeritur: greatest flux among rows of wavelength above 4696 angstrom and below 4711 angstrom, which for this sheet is 2.437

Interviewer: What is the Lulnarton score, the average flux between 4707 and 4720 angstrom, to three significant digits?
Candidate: 2.34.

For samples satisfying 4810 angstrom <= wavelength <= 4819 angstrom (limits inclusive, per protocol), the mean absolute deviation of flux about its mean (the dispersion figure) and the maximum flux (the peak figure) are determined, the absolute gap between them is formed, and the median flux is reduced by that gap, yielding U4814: -0.032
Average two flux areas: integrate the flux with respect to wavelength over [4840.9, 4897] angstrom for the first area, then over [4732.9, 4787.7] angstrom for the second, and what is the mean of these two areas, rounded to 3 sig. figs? 133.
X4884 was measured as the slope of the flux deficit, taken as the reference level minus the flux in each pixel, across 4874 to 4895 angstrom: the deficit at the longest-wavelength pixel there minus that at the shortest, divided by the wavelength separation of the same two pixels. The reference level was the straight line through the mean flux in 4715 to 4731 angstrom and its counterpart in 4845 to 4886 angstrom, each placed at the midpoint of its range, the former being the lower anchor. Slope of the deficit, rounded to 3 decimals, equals 0.019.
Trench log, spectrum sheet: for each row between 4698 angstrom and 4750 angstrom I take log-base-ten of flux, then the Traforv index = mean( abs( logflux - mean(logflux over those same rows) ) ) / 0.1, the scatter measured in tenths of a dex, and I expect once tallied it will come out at 0.104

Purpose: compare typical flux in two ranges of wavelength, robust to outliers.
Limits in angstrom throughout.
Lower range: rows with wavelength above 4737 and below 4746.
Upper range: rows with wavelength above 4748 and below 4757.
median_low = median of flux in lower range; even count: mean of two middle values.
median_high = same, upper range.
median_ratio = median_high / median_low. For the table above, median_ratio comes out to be 0.974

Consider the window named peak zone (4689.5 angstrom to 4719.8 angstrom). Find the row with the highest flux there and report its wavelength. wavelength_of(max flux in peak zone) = 4705.73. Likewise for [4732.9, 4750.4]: 4736.17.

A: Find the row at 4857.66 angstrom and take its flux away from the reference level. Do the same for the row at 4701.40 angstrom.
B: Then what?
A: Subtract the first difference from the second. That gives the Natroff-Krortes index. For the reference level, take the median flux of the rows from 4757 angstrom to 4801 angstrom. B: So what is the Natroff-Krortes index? 0.30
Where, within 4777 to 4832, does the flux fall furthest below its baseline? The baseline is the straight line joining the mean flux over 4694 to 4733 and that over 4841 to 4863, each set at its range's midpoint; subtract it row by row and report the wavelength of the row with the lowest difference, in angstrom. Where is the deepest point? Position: 4782.19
